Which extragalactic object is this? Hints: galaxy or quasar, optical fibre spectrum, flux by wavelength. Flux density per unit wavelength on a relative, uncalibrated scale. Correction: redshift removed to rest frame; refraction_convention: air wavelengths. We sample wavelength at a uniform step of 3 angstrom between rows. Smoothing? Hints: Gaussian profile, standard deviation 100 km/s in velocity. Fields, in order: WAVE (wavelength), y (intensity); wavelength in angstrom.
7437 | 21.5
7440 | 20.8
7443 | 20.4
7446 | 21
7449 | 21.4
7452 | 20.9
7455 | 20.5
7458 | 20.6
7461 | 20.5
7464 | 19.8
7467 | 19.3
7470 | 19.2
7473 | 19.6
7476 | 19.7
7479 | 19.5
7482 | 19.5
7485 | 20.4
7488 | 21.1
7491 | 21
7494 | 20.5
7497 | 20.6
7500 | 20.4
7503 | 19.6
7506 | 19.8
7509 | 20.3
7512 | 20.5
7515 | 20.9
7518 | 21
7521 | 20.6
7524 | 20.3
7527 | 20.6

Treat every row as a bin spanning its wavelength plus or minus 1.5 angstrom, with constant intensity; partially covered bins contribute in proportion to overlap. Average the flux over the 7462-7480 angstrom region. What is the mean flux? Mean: 19.5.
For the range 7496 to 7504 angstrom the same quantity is 20.2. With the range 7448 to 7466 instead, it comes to 20.6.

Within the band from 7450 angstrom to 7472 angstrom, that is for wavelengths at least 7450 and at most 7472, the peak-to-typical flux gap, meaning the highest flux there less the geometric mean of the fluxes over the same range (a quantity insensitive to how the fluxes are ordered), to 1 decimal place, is 0.8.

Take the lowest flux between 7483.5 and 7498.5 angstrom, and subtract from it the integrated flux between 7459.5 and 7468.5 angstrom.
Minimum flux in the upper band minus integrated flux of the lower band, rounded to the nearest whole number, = -158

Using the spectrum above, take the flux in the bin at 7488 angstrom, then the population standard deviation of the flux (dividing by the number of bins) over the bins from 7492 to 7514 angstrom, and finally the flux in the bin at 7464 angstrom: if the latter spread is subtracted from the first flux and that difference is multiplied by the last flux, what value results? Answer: 411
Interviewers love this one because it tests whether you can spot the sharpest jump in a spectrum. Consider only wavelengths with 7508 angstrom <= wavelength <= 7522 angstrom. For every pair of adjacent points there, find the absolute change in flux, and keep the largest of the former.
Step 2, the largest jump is 0.40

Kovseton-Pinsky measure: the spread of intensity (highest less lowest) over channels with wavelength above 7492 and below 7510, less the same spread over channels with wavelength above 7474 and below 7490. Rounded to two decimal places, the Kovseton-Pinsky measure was -0.60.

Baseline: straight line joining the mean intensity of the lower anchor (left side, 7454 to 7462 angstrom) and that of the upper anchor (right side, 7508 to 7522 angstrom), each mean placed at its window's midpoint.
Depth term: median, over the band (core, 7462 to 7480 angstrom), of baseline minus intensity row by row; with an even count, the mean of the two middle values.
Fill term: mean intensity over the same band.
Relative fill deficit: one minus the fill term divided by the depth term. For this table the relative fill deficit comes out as -18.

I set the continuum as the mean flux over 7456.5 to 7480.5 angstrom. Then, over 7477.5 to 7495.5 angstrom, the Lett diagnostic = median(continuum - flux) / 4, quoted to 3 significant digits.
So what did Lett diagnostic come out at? -0.169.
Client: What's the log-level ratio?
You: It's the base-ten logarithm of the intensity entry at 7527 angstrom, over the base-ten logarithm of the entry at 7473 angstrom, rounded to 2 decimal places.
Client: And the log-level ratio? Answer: 1.02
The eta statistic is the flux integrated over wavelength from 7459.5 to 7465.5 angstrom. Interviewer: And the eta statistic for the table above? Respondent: 121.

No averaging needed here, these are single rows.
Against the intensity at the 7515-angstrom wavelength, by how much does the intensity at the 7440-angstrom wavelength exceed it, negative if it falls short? -0.1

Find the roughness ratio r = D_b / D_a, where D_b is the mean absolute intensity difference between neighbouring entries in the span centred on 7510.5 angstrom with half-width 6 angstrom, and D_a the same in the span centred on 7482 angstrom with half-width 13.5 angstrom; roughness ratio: 1.01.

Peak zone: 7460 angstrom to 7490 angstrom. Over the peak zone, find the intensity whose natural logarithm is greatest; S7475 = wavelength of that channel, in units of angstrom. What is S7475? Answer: 7488 angstrom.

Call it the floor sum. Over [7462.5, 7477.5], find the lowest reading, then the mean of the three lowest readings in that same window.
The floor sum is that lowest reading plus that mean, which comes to 38.6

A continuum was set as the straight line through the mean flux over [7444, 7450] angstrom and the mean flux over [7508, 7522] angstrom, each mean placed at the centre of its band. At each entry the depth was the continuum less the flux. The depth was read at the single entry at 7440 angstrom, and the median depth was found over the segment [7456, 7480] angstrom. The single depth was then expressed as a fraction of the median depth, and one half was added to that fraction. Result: 0.8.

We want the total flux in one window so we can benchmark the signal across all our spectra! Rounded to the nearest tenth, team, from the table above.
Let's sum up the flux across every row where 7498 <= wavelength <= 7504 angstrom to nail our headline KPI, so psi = 40.0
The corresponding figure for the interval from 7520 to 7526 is 40.9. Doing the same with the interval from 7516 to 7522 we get 41.6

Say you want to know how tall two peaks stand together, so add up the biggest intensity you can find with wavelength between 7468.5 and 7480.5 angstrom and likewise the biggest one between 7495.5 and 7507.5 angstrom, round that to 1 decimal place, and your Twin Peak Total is 40.3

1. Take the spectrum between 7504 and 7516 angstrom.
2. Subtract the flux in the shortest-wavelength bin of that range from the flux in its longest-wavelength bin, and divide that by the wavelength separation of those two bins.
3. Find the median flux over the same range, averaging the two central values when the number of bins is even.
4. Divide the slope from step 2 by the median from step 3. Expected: 0.0060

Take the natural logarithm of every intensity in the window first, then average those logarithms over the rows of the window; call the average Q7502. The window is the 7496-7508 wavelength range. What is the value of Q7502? 3.00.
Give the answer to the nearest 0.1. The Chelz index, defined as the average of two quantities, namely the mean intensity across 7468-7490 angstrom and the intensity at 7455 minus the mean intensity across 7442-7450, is 9.7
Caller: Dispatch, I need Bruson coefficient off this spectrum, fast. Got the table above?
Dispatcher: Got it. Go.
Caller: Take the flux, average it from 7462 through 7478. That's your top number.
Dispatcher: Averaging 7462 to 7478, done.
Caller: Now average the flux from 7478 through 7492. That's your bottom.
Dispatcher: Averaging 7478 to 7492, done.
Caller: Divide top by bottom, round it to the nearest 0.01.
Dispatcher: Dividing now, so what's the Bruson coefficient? 0.96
